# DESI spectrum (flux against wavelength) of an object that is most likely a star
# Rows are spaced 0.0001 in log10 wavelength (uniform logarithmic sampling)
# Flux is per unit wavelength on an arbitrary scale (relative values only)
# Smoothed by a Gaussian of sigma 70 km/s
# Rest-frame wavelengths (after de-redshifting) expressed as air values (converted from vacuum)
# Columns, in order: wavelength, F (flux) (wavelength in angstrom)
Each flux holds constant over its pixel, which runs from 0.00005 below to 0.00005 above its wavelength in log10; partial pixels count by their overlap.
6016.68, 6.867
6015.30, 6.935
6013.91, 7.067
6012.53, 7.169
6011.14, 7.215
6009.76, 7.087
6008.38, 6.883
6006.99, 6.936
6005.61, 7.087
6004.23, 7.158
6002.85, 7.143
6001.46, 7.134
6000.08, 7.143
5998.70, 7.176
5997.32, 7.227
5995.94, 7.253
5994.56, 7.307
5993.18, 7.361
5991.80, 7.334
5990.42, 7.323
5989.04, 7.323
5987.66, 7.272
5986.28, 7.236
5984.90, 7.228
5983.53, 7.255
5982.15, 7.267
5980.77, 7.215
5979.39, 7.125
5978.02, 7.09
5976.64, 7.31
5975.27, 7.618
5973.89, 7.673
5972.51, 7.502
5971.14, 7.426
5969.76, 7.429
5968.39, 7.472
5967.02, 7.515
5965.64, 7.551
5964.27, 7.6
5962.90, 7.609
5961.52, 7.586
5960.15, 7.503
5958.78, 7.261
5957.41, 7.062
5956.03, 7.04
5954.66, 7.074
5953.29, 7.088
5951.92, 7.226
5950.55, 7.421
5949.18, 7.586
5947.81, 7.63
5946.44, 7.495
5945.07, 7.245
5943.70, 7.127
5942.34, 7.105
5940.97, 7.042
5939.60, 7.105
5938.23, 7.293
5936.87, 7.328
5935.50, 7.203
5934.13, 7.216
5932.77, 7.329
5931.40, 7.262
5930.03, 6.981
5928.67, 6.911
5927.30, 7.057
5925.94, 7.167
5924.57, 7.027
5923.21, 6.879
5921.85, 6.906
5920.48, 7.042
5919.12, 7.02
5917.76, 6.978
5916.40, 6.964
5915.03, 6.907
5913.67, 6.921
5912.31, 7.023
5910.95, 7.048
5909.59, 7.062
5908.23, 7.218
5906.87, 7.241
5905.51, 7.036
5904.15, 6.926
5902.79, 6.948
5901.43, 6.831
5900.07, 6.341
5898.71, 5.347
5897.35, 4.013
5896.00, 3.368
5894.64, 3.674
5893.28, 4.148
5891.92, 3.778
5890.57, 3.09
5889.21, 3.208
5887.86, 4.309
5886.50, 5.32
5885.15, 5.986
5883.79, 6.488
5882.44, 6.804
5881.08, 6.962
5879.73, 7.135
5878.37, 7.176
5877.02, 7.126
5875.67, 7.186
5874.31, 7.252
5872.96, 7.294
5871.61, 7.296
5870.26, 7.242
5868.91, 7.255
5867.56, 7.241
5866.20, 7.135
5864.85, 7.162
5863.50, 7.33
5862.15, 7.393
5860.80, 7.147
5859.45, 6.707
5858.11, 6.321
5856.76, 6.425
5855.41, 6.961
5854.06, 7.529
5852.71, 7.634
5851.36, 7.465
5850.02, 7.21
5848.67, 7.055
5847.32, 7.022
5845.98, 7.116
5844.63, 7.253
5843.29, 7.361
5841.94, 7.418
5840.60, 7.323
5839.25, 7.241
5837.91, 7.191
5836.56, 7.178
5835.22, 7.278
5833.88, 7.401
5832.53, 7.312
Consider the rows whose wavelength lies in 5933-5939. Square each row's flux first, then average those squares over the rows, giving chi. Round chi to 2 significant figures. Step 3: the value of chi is 53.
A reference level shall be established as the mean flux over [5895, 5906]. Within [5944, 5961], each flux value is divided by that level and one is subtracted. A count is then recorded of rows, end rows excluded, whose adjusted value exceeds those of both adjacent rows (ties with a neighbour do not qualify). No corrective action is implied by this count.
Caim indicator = 1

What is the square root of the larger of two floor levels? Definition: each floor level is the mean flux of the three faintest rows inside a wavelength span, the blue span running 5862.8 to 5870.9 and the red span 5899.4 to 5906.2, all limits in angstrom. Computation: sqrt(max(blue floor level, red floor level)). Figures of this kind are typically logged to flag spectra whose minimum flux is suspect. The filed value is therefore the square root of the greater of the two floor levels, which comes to 2.68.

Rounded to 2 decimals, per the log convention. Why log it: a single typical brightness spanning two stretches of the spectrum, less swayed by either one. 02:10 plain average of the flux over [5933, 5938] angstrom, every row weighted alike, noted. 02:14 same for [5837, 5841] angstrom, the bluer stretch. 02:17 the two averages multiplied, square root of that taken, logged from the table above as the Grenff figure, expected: 7.25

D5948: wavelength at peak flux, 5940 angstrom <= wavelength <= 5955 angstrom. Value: 5947.81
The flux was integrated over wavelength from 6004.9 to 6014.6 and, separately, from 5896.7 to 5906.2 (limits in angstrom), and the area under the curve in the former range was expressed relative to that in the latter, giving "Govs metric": 1.16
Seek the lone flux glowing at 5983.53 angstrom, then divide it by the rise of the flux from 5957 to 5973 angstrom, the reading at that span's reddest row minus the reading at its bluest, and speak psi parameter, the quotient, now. 16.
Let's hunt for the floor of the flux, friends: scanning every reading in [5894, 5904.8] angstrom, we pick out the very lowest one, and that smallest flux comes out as 3.368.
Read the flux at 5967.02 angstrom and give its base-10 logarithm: 0.876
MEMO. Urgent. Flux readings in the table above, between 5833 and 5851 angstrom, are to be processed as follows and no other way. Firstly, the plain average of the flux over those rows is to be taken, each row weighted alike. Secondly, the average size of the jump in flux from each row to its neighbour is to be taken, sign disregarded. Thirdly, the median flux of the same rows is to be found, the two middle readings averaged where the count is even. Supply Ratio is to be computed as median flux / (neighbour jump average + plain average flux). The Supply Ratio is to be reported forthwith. 0.99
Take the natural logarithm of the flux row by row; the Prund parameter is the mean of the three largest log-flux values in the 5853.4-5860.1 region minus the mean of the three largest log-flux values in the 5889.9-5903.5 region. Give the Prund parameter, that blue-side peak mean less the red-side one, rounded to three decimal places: 0.052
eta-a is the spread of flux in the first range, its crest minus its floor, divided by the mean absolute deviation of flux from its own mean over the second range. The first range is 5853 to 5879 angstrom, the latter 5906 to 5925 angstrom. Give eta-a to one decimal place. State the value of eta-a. 15.5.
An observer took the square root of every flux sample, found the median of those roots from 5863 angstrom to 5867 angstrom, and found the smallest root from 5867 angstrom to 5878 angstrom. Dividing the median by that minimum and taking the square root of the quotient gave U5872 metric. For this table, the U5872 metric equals 1.00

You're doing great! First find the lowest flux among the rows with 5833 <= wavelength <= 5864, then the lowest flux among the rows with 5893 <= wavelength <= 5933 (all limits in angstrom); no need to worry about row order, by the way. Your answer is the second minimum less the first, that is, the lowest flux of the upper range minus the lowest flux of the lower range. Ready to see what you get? -3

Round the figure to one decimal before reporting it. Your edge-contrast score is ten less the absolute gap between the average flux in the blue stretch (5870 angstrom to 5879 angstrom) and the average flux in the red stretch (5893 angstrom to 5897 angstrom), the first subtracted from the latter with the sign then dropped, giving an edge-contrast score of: 6.5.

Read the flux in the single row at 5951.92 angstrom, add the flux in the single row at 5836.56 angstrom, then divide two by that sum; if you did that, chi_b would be 0.139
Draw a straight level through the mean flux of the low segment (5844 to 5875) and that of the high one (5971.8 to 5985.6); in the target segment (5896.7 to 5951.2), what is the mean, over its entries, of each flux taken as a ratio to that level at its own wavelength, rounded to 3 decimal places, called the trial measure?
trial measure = 0.963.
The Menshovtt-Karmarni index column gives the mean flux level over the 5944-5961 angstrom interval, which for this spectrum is 7.30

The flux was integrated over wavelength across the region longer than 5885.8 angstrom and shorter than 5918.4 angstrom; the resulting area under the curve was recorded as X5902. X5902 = 187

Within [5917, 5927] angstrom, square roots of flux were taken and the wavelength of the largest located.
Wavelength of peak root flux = 5925.94 angstrom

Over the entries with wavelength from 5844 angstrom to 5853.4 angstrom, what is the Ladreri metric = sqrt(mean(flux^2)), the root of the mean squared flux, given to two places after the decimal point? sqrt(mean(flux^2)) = 7.25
